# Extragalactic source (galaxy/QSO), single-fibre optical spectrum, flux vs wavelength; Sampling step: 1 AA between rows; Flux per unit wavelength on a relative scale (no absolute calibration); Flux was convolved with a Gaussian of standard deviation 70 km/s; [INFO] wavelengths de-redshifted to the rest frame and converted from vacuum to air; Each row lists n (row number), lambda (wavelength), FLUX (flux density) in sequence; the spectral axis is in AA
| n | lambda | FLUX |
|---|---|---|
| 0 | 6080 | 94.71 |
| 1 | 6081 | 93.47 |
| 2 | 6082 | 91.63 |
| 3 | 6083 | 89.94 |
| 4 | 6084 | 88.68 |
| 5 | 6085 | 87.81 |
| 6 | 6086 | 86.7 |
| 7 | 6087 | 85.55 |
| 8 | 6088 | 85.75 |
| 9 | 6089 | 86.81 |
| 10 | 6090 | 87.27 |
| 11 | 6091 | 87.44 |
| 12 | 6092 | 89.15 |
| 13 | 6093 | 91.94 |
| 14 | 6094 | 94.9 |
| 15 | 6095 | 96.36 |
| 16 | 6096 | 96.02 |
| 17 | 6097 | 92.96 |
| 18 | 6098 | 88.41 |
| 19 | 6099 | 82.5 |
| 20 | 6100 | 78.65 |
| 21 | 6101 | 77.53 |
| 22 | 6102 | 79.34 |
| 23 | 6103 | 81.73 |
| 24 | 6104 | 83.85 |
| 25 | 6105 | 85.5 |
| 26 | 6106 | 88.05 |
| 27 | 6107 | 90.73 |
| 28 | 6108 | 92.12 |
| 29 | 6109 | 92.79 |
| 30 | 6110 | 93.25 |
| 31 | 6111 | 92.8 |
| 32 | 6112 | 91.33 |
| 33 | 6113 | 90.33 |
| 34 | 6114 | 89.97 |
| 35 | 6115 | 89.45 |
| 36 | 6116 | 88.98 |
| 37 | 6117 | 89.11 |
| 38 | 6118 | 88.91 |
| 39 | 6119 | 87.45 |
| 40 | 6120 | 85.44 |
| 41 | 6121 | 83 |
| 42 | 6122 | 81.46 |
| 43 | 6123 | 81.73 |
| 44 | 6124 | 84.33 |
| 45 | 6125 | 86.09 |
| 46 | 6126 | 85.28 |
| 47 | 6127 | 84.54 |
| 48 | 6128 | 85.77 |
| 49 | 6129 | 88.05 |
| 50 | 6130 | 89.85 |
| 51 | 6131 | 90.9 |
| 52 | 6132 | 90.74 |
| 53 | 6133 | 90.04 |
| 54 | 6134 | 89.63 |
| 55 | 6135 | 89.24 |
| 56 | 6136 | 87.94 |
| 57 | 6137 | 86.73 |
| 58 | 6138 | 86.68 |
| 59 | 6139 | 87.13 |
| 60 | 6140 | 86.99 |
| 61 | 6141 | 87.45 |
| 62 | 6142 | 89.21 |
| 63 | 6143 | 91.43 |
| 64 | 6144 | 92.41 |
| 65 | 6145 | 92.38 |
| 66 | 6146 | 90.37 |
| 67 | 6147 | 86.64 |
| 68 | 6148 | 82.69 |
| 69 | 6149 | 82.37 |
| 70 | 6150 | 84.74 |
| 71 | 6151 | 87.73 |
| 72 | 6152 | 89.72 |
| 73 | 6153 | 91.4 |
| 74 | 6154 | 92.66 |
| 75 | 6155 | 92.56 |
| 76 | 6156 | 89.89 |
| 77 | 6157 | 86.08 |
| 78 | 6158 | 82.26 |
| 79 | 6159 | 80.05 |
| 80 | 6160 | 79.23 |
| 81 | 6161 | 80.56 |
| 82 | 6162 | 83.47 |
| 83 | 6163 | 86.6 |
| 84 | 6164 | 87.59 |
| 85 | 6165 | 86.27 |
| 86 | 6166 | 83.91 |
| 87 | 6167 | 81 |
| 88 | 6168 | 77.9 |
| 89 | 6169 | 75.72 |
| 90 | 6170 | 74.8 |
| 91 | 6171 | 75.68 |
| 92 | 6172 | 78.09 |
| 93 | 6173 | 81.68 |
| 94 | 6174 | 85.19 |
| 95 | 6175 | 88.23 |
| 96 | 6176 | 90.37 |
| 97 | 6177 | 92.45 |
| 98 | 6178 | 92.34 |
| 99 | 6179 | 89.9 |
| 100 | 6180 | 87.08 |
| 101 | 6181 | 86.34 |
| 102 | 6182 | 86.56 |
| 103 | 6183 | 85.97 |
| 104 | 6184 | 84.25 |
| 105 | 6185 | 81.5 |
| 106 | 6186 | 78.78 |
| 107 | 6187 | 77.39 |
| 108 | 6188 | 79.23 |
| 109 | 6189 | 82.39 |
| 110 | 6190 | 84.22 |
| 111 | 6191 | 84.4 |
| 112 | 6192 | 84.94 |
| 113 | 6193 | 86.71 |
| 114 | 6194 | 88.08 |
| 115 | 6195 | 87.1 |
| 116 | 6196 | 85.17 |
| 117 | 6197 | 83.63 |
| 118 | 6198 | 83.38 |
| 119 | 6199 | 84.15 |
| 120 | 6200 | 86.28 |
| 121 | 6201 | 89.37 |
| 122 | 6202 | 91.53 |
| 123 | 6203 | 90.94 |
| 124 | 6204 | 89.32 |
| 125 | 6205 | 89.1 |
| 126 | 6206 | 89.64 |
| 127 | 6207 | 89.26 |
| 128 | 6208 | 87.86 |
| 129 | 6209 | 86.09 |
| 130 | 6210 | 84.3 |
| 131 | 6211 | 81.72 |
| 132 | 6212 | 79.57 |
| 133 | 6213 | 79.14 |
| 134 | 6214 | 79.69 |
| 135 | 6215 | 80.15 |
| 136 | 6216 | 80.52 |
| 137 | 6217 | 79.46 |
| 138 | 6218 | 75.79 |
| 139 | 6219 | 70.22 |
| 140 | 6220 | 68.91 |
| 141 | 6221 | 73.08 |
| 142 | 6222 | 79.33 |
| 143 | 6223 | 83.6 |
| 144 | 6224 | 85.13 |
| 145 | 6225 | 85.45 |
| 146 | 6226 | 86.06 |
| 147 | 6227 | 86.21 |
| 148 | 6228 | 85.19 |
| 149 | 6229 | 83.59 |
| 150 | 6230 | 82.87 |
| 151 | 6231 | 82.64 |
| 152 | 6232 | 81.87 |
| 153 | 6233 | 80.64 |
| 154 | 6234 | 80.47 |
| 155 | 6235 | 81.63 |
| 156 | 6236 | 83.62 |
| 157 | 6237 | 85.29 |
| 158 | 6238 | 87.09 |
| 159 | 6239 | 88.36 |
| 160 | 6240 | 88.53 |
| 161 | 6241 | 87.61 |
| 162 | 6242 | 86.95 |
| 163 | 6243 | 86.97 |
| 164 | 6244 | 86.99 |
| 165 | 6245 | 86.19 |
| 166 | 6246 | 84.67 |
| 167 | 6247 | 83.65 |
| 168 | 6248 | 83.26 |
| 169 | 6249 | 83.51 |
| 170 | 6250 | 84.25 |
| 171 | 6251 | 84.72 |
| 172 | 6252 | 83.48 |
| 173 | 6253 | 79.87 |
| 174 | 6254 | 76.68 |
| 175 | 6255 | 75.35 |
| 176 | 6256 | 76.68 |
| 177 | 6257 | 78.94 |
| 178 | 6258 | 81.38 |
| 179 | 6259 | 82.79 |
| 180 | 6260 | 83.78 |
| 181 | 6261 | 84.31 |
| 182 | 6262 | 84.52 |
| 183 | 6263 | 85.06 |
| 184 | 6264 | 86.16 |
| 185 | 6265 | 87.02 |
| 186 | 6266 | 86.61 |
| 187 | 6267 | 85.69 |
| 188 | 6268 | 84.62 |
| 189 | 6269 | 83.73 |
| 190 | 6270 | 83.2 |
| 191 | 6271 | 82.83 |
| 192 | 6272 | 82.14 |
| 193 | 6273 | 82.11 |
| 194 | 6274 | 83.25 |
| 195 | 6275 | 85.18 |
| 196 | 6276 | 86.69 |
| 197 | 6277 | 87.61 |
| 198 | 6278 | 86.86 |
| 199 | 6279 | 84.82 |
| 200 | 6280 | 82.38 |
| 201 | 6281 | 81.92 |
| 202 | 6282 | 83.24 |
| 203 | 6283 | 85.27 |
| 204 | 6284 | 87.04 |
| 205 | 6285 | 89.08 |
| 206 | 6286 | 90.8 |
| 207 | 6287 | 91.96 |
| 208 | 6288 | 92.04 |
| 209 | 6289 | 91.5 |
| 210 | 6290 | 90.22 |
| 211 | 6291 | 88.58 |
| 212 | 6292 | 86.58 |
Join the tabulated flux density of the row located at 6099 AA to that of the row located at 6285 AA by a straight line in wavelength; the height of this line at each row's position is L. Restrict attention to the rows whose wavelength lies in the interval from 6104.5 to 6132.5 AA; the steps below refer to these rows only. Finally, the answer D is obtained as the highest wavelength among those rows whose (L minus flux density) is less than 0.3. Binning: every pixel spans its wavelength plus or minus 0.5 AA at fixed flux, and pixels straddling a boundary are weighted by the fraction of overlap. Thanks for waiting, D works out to 6132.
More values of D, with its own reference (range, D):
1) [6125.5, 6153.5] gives 6153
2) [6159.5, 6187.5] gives 6183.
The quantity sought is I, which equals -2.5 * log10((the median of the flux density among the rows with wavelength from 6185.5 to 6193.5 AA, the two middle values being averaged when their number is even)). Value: -4.802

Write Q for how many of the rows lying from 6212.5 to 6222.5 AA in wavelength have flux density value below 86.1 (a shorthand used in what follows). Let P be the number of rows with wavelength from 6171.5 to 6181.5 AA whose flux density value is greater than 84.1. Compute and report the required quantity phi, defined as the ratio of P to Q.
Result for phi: 0.8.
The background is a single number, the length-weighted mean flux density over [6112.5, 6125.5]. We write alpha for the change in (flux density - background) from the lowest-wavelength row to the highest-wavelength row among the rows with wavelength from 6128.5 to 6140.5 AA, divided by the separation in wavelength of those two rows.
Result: -0.1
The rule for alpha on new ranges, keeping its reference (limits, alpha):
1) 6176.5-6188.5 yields -1.2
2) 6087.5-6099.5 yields -0.3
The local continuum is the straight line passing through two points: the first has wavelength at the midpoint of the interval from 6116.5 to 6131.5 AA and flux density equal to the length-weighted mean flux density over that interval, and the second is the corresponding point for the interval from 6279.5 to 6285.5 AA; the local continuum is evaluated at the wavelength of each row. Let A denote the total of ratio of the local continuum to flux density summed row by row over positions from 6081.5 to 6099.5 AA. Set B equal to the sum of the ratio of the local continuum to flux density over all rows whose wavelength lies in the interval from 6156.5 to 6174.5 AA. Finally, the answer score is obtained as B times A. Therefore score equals 331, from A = 17.4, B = 19.0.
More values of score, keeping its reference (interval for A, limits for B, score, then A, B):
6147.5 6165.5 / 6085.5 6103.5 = 323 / 18.0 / 17.9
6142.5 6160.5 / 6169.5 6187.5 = 326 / 17.7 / 18.4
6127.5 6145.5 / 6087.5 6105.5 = 312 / 17.4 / 17.9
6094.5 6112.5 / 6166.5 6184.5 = 327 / 17.7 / 18.4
